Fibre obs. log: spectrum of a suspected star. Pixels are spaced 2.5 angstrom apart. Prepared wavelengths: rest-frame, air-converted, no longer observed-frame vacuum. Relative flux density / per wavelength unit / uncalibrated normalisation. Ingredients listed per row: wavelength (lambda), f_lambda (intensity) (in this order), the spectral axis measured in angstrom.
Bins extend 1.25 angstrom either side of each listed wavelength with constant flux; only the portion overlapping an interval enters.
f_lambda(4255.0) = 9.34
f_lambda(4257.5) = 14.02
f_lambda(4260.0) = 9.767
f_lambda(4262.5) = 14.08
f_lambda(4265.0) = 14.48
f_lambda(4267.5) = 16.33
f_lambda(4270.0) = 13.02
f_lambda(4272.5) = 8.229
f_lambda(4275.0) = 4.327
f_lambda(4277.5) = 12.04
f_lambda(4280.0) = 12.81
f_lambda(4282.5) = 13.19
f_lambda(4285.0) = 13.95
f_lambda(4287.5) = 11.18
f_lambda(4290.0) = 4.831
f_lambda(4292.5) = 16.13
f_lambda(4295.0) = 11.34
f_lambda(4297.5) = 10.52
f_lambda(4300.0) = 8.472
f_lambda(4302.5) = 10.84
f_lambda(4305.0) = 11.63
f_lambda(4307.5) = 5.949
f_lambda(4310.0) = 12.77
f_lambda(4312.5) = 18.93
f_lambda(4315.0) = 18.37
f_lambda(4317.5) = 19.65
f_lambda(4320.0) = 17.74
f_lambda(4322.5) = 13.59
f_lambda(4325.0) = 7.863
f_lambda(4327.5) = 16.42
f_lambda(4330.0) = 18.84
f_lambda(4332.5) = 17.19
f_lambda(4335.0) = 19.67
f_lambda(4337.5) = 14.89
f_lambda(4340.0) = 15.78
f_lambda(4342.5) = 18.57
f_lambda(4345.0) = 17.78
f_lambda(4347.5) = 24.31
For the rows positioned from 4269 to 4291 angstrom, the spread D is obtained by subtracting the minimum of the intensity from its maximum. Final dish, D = 10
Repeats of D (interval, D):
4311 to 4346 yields 12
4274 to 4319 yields 15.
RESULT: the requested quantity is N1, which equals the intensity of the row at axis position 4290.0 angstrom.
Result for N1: 4.831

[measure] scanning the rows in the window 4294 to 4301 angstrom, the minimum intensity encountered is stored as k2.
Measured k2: 8.472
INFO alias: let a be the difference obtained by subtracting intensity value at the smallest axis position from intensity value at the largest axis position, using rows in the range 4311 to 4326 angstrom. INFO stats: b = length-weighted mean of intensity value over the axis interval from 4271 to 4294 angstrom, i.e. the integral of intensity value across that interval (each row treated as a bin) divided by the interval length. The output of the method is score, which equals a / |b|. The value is -1.0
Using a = -11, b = 10.8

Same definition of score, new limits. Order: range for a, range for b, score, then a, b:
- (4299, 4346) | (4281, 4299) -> 0.8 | 9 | 11.6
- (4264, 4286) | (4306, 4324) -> 0.0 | -1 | 15.1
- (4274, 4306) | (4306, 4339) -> 0.5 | 7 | 15.5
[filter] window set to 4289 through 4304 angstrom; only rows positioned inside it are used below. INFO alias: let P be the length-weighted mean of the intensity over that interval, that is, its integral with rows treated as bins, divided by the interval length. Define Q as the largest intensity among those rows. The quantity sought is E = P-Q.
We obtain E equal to -6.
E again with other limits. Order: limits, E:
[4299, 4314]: -7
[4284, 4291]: -4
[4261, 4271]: -2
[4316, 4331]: -4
